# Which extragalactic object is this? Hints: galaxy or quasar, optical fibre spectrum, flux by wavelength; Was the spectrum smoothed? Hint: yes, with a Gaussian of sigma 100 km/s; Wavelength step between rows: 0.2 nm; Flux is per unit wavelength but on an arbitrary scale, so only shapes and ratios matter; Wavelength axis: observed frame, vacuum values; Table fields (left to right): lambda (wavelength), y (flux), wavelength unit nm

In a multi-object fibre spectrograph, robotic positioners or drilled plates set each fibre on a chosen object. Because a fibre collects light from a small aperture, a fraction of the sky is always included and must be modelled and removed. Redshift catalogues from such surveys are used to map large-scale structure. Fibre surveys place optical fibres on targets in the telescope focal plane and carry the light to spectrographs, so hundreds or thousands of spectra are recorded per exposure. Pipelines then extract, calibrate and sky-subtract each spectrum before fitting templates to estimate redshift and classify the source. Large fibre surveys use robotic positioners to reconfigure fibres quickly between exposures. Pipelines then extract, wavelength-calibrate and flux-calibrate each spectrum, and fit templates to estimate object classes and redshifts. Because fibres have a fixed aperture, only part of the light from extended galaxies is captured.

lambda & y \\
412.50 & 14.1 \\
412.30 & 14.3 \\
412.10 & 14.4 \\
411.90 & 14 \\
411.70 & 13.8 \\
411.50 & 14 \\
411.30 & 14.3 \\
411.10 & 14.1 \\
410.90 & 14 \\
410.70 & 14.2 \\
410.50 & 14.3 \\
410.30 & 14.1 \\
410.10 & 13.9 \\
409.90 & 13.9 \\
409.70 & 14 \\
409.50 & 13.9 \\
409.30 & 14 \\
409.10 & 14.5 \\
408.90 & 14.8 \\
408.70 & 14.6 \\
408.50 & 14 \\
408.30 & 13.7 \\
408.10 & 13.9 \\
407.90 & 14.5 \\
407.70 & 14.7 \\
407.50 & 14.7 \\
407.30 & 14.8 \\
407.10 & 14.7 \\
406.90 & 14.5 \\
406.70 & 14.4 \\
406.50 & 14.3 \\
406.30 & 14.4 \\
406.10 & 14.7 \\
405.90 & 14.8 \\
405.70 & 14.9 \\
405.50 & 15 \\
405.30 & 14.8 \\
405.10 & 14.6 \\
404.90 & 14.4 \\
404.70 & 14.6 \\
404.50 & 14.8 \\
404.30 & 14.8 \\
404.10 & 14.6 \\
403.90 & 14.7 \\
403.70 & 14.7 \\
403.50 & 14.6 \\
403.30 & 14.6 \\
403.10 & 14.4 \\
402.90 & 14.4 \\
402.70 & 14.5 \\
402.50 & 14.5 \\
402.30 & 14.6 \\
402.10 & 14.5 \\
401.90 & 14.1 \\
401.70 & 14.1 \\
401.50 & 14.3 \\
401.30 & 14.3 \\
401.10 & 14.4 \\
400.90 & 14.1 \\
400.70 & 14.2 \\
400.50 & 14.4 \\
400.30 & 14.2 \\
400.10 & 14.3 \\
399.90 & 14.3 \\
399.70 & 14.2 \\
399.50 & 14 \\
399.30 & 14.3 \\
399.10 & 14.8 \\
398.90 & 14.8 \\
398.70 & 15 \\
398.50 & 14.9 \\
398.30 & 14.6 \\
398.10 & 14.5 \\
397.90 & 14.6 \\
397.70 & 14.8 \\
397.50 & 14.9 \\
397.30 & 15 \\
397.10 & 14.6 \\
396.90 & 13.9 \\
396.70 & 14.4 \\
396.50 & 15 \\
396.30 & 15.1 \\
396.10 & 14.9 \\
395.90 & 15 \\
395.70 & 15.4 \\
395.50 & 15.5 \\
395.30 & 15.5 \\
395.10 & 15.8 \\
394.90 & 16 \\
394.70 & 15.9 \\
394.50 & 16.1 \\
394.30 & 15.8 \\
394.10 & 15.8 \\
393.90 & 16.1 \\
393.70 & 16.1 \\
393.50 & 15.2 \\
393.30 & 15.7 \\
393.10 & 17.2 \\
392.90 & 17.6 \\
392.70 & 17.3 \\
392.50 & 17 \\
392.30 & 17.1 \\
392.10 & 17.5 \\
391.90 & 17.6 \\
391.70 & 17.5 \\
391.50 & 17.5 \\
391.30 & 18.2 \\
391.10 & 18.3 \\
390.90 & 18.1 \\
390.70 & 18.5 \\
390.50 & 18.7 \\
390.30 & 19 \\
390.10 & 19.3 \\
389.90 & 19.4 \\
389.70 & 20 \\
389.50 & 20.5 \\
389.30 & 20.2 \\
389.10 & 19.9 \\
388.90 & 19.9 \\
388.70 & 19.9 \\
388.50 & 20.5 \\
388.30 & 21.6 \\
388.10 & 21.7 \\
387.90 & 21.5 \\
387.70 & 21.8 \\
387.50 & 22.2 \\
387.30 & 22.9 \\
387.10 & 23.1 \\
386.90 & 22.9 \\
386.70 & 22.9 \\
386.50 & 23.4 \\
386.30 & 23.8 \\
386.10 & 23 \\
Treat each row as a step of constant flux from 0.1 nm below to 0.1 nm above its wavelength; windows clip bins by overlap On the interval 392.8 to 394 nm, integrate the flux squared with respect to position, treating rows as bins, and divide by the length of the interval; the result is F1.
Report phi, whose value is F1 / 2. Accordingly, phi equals 133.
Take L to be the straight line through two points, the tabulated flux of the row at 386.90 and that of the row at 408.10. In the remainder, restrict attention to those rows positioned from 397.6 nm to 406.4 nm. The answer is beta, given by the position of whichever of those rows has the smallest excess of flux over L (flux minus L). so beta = 398.10 nm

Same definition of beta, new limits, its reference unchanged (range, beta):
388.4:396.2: 393.50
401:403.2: 401.70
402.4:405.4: 402.50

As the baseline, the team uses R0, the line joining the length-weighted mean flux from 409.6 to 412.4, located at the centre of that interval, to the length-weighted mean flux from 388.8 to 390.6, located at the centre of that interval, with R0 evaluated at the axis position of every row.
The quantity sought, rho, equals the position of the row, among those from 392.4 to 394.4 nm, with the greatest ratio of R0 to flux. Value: 393.50 nm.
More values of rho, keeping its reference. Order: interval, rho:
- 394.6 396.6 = 396.10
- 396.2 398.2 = 396.90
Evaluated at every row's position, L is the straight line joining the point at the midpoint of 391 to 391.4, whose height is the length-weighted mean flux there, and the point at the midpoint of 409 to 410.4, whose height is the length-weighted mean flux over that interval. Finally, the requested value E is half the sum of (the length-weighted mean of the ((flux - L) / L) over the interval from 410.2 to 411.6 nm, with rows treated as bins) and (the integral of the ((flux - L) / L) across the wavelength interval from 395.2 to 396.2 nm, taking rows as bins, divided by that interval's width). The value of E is -0.044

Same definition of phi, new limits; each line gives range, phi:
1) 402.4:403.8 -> 106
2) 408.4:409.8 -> 102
